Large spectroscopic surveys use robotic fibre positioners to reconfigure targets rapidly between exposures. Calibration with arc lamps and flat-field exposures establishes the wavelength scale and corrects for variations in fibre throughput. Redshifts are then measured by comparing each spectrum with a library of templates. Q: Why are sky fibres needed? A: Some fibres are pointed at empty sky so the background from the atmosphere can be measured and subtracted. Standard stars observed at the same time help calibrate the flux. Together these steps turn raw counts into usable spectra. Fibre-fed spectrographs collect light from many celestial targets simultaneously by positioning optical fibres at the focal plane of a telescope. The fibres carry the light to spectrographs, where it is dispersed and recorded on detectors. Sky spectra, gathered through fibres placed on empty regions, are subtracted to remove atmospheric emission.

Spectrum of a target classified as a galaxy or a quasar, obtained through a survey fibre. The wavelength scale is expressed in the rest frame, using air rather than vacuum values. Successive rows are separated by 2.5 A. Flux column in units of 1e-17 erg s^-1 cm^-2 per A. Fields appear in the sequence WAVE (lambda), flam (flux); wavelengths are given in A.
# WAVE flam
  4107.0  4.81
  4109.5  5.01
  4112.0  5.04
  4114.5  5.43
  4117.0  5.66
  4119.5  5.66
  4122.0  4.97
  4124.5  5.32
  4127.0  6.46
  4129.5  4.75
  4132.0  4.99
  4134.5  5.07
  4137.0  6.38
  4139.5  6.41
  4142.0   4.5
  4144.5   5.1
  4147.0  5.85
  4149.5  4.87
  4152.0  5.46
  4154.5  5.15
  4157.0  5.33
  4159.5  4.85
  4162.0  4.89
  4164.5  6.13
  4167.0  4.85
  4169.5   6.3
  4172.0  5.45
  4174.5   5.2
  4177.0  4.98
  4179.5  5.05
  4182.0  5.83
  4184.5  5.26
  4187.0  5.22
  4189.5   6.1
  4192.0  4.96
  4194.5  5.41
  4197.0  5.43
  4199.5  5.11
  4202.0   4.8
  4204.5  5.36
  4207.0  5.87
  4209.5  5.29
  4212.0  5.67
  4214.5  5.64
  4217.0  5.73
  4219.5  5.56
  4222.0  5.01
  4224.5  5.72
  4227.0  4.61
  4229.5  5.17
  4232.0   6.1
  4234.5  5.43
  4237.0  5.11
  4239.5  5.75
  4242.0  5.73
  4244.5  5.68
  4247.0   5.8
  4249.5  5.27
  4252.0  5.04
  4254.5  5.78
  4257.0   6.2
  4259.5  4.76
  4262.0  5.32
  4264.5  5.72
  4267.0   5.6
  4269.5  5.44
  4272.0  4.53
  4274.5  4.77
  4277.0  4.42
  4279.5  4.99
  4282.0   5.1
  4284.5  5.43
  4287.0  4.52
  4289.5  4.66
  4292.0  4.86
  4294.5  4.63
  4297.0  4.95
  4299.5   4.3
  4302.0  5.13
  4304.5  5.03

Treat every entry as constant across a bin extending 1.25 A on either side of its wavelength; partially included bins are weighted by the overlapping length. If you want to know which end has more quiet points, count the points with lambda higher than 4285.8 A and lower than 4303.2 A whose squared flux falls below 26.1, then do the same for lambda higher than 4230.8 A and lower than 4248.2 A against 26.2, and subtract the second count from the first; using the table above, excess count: 5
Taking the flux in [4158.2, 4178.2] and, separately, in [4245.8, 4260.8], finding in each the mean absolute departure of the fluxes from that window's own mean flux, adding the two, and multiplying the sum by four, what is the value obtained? 3.7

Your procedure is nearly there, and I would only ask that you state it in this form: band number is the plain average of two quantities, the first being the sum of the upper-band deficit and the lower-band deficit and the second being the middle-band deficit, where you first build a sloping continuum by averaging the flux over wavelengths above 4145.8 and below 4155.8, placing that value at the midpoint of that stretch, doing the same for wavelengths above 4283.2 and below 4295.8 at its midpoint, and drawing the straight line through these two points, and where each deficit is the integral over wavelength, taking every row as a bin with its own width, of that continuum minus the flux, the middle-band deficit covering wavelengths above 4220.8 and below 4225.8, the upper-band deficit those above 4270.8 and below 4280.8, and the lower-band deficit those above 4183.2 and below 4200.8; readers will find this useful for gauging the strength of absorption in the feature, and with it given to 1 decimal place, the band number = -1.3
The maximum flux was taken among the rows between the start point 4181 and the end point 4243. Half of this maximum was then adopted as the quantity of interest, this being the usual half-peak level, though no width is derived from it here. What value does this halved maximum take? 3.05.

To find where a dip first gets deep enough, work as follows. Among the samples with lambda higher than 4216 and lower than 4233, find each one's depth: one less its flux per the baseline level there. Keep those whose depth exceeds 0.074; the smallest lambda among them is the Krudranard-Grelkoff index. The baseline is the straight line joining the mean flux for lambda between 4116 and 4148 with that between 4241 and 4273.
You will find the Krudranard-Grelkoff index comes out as 4222.0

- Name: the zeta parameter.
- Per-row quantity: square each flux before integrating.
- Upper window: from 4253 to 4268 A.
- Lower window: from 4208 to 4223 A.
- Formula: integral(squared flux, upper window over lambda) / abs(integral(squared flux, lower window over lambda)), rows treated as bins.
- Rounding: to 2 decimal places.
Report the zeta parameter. 1.03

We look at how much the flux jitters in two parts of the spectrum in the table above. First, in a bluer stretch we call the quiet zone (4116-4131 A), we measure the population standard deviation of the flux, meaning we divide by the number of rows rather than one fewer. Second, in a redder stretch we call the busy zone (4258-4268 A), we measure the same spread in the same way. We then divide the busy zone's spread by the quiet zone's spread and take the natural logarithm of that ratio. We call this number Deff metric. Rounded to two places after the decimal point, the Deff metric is -0.40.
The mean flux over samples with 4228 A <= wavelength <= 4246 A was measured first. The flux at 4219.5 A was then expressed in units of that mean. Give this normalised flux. 1.00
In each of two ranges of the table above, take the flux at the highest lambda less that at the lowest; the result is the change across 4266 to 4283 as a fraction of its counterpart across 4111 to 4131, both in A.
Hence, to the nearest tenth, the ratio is 1.7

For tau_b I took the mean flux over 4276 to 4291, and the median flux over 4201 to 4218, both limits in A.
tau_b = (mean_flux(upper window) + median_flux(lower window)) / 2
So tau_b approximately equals 5.25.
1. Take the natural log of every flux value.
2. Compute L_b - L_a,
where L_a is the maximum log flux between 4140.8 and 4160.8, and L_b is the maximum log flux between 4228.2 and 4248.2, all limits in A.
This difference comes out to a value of 0.04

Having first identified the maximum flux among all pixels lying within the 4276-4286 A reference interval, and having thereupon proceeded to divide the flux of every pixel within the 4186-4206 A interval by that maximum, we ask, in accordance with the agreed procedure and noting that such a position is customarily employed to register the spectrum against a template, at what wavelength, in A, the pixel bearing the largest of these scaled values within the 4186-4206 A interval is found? 4189.5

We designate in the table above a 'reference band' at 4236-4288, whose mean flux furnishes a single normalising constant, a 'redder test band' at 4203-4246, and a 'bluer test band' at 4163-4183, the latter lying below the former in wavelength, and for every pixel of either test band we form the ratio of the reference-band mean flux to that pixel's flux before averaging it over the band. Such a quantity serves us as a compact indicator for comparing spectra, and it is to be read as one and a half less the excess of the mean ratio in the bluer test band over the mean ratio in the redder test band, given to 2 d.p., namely 1.49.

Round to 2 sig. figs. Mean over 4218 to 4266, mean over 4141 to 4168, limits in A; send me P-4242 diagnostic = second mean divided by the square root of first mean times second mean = 0.97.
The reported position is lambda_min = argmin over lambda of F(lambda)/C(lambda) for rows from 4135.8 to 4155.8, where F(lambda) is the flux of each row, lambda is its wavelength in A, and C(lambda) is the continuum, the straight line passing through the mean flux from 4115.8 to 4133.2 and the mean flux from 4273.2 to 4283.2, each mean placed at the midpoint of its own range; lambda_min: 4142.0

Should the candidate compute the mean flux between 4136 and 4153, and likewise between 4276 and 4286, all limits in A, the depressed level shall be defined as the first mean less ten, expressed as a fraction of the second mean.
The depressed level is -0.90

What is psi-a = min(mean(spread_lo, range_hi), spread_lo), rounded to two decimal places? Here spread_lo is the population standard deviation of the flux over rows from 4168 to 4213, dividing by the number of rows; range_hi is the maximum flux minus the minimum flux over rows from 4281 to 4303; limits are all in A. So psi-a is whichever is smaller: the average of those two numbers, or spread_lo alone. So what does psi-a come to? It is 0.40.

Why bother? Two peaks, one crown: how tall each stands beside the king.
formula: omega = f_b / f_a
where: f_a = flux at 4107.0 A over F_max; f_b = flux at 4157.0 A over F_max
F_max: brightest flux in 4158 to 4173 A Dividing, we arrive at 1.11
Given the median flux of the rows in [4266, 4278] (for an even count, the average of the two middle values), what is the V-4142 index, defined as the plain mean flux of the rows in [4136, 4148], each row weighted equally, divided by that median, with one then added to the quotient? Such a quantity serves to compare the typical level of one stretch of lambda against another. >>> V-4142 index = 2.18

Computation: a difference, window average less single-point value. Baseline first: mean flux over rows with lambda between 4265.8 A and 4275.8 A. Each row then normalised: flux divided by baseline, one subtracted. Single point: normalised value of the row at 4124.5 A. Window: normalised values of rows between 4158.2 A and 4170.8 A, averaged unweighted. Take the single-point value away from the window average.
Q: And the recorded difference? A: 0.02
